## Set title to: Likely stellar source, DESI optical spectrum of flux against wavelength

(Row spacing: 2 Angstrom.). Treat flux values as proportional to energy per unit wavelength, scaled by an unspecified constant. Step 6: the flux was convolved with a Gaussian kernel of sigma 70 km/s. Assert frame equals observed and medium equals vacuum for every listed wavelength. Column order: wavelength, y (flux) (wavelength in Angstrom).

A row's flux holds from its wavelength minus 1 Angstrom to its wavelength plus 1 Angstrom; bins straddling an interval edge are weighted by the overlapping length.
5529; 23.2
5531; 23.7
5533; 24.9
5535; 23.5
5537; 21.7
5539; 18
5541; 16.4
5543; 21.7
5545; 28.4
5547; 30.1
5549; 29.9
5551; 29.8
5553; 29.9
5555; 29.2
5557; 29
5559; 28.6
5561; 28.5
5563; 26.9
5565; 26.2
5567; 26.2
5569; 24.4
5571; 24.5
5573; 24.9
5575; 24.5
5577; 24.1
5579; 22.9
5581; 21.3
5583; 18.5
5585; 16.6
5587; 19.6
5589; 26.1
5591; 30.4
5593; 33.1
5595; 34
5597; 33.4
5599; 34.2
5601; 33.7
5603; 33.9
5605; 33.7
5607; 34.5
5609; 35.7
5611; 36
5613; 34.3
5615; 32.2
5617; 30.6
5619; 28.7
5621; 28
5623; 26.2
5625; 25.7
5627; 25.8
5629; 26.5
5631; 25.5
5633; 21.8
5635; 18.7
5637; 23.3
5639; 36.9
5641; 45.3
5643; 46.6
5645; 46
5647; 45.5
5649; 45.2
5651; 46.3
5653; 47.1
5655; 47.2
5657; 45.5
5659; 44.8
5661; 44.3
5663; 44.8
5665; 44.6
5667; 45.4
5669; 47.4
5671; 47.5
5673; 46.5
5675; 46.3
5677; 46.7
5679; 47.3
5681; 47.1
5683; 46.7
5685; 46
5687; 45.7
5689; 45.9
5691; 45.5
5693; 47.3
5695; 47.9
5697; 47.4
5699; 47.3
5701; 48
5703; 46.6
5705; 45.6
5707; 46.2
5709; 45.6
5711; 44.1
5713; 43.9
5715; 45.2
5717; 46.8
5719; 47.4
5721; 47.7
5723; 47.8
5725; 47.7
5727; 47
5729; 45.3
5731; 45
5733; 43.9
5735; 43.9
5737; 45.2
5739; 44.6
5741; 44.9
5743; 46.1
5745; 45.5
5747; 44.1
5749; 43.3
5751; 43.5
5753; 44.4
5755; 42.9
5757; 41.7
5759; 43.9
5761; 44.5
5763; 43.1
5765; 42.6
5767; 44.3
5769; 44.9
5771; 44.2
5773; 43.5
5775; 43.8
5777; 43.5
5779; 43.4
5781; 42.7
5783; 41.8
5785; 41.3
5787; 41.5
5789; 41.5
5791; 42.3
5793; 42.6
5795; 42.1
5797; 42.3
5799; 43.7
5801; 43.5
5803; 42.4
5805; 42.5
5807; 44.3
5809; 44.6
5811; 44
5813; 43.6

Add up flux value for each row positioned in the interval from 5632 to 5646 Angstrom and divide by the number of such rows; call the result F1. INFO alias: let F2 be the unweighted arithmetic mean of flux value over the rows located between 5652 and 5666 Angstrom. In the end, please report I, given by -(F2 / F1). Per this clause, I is -1.3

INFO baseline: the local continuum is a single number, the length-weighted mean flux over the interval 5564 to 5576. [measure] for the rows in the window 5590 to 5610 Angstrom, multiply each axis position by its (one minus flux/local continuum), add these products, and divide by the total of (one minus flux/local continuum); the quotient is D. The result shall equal 5600.7 Angstrom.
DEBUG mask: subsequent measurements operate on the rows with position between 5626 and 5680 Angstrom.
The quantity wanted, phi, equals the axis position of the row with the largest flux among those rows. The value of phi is 5671 Angstrom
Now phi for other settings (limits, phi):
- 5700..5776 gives 5701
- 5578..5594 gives 5593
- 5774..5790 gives 5775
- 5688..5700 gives 5695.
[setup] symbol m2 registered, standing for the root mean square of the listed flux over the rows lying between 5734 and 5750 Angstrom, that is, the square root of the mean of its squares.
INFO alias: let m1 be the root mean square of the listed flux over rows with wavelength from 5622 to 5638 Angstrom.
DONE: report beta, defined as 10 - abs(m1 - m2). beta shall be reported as -10.4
